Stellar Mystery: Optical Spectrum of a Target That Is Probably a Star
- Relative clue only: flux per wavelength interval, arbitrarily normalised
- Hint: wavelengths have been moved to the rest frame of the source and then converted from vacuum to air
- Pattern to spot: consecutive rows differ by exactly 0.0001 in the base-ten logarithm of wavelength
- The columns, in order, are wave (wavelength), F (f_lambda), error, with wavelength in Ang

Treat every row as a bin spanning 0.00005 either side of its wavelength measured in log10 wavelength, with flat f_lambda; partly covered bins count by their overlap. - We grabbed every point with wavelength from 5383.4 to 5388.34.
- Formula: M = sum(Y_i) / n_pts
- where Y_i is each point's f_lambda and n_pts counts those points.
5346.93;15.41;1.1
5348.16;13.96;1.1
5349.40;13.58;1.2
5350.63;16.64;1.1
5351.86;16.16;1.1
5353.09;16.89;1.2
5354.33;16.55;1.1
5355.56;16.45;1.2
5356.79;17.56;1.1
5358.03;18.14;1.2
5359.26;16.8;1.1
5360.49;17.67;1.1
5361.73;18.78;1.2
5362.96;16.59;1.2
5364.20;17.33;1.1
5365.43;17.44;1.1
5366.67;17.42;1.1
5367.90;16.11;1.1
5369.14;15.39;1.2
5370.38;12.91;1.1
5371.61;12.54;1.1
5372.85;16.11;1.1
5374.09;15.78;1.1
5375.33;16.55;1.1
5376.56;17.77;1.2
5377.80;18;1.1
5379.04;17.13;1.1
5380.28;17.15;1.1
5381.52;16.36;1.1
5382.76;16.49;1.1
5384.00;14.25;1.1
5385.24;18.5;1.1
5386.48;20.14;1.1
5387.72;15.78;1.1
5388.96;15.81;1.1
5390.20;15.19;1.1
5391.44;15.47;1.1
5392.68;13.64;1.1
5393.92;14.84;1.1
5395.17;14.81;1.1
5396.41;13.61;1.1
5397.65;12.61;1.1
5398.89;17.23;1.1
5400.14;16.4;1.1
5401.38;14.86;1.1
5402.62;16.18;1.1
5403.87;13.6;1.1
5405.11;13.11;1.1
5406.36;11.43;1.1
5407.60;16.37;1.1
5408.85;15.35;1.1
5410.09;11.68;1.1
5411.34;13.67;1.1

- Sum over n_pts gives 17.2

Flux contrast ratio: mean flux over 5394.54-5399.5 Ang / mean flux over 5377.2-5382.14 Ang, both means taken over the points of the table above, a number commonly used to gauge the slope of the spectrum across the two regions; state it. 0.85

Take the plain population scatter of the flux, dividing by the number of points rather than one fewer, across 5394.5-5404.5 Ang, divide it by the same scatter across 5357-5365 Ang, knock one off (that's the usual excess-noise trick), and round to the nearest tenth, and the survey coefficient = 1.0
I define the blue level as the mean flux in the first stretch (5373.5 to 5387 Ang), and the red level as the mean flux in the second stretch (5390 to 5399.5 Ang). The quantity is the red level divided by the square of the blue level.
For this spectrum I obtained 0.0502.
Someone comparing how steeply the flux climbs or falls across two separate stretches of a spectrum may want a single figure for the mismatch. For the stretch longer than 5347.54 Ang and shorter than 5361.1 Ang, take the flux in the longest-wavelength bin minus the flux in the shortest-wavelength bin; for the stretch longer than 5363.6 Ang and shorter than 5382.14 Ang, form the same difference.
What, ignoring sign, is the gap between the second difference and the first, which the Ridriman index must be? 4.7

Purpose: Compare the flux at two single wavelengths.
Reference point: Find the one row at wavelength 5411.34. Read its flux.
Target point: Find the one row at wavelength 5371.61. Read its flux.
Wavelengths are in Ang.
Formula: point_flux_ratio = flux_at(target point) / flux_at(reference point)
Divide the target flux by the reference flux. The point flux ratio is 0.92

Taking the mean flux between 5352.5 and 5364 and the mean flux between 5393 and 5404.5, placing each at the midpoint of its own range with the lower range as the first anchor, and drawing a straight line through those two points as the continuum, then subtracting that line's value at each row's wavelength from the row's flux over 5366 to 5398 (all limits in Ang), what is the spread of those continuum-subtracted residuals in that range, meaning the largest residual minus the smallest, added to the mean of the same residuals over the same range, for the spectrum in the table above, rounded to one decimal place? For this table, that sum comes 8.4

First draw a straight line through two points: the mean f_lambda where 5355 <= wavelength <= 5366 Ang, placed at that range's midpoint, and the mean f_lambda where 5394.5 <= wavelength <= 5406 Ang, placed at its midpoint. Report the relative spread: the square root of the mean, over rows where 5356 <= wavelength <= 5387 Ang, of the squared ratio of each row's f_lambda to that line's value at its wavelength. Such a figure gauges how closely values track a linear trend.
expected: 1.01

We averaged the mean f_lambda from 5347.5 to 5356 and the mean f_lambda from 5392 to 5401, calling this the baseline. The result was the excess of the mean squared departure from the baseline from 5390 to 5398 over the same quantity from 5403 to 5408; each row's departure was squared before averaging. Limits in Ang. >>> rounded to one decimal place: -4.0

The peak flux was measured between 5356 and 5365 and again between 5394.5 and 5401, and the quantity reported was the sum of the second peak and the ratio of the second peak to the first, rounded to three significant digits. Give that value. 18.1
